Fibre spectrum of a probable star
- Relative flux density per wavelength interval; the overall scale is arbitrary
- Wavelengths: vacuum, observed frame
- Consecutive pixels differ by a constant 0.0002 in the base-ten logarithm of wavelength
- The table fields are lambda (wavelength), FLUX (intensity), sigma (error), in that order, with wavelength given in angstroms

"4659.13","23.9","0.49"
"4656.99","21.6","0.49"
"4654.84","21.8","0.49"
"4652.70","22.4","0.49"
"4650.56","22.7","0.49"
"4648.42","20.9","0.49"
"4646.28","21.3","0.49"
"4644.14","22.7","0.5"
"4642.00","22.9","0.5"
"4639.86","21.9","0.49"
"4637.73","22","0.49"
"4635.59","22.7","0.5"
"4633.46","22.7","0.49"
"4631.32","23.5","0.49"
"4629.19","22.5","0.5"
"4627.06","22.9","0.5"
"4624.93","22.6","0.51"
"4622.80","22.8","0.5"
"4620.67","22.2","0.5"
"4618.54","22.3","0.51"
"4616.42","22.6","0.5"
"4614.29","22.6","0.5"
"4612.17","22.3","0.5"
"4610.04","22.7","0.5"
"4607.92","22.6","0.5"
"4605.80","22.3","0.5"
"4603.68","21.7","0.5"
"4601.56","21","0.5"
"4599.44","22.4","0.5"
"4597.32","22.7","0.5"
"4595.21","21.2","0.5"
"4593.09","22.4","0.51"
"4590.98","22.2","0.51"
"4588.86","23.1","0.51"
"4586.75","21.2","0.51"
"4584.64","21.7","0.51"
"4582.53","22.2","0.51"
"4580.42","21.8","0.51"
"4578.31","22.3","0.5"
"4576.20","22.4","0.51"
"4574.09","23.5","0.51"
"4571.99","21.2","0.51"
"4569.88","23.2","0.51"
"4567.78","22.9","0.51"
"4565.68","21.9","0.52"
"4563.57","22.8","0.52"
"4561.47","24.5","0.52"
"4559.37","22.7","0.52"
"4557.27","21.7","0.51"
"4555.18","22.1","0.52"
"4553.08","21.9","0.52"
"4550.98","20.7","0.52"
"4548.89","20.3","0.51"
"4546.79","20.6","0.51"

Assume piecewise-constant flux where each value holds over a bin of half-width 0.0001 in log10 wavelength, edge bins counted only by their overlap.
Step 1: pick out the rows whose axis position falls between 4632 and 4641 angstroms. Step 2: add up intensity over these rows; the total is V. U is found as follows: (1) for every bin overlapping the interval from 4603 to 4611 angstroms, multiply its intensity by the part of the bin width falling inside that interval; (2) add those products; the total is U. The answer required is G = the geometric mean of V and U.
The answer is 126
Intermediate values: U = 179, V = 89.3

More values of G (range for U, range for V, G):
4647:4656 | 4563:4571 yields 134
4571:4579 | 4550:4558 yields 124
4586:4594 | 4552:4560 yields 125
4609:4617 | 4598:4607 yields 126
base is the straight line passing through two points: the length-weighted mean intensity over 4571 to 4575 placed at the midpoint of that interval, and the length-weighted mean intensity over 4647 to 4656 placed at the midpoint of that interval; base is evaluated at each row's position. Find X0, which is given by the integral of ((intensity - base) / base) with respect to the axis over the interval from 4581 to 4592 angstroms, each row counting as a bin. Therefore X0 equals -0.11 angstroms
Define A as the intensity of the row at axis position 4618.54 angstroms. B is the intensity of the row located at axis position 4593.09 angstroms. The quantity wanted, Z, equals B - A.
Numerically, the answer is 0.1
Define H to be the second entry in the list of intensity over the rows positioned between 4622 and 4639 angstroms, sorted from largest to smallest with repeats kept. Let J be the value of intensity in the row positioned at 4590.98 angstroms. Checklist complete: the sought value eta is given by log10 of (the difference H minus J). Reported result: -0.2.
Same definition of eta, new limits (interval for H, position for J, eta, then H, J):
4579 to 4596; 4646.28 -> 0.0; 22.4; 21.3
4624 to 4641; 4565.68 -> 0.0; 22.9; 21.9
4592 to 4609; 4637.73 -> -0.2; 22.6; 22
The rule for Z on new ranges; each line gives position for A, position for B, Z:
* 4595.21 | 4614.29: 1.4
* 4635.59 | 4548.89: -2.4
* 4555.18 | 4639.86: -0.2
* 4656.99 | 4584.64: 0.1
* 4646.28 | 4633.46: 1.4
